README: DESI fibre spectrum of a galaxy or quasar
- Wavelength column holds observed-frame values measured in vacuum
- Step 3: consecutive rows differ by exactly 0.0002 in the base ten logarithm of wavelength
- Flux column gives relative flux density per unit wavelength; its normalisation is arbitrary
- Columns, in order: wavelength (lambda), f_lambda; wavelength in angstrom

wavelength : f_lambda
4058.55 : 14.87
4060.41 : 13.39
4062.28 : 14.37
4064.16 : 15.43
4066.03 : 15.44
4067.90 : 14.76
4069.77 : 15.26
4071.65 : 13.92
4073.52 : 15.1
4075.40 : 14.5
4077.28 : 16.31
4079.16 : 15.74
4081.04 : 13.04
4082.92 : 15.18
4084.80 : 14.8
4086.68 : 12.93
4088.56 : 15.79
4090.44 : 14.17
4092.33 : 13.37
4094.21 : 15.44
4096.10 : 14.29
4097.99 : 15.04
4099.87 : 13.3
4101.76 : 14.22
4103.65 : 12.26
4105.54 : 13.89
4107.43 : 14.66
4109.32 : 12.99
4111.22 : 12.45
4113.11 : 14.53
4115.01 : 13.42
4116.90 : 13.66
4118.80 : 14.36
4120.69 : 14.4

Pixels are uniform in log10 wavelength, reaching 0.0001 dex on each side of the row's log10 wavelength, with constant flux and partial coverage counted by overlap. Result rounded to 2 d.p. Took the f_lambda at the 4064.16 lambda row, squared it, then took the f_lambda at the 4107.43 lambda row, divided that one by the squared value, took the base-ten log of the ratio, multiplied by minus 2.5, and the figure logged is 3.03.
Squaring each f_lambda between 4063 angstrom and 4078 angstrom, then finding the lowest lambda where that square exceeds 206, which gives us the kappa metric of 4064.16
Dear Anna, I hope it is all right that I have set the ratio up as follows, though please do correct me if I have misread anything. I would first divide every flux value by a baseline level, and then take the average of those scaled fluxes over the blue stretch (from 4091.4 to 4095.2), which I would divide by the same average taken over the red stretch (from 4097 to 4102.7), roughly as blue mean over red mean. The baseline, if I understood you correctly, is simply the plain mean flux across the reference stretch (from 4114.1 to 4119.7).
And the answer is 1.015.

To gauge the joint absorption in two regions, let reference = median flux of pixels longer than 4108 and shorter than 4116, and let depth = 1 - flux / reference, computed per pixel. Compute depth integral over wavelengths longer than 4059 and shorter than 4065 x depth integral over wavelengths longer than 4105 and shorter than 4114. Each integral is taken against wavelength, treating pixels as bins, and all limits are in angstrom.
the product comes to 0.18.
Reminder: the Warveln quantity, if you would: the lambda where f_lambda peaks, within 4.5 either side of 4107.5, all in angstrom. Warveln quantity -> 4107.43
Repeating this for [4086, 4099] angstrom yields 4088.56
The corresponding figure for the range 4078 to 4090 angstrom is 4088.56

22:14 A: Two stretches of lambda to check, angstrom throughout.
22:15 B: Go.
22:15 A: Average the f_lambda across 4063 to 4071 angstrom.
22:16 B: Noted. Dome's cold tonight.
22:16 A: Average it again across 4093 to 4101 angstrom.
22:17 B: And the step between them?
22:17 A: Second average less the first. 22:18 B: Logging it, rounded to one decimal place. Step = -0.7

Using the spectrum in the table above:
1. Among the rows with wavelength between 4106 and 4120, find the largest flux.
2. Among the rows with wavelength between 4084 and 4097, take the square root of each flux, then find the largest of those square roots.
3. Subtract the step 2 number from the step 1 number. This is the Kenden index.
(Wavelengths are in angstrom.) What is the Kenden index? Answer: 10.7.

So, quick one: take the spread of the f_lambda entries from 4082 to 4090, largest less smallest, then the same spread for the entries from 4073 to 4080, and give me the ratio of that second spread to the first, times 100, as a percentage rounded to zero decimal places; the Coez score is 63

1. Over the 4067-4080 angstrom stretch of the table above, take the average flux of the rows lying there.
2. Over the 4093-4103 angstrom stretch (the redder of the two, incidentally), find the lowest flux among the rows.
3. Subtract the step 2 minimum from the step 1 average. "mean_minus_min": 1.8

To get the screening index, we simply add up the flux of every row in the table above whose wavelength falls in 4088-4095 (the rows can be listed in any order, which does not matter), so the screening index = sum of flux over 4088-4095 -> 58.8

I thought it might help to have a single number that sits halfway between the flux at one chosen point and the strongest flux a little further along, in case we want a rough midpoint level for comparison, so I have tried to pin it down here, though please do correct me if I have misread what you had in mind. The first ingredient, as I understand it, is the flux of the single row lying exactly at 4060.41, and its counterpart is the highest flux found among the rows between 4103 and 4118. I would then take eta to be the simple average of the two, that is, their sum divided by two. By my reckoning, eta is 14.0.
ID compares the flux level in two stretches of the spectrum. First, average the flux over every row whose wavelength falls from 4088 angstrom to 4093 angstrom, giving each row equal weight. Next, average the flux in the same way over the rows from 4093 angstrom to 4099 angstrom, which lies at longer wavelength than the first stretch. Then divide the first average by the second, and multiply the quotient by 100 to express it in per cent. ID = 97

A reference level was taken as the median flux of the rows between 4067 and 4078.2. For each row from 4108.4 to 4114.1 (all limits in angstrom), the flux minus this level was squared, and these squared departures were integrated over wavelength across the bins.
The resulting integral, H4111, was 19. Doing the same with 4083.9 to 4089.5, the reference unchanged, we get 9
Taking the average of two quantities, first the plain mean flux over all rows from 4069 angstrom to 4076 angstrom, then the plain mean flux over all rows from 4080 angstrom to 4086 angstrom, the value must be 14.5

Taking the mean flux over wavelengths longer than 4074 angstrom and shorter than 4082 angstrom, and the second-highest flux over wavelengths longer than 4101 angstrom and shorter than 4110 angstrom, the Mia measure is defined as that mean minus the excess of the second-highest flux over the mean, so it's 15.6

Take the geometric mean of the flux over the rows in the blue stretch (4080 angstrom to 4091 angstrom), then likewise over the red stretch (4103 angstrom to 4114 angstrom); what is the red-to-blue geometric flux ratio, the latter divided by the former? 0.941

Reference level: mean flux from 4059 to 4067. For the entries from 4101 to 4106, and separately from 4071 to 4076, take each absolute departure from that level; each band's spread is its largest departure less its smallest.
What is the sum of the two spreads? 2.5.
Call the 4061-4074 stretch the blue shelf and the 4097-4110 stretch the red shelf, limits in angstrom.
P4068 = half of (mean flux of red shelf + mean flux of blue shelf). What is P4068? 14.3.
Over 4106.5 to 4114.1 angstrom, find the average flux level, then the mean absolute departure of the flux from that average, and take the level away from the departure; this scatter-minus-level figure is -12.7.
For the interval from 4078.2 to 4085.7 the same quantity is -13.9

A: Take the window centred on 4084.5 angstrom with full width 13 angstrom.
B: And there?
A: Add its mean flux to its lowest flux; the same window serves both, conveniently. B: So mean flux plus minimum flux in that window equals 27.5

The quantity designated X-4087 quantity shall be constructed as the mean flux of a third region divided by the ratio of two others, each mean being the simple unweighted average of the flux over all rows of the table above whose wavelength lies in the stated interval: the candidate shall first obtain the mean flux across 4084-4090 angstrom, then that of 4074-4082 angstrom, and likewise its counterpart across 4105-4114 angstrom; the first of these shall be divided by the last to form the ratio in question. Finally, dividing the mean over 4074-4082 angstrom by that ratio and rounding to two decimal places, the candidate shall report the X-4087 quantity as 14.07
